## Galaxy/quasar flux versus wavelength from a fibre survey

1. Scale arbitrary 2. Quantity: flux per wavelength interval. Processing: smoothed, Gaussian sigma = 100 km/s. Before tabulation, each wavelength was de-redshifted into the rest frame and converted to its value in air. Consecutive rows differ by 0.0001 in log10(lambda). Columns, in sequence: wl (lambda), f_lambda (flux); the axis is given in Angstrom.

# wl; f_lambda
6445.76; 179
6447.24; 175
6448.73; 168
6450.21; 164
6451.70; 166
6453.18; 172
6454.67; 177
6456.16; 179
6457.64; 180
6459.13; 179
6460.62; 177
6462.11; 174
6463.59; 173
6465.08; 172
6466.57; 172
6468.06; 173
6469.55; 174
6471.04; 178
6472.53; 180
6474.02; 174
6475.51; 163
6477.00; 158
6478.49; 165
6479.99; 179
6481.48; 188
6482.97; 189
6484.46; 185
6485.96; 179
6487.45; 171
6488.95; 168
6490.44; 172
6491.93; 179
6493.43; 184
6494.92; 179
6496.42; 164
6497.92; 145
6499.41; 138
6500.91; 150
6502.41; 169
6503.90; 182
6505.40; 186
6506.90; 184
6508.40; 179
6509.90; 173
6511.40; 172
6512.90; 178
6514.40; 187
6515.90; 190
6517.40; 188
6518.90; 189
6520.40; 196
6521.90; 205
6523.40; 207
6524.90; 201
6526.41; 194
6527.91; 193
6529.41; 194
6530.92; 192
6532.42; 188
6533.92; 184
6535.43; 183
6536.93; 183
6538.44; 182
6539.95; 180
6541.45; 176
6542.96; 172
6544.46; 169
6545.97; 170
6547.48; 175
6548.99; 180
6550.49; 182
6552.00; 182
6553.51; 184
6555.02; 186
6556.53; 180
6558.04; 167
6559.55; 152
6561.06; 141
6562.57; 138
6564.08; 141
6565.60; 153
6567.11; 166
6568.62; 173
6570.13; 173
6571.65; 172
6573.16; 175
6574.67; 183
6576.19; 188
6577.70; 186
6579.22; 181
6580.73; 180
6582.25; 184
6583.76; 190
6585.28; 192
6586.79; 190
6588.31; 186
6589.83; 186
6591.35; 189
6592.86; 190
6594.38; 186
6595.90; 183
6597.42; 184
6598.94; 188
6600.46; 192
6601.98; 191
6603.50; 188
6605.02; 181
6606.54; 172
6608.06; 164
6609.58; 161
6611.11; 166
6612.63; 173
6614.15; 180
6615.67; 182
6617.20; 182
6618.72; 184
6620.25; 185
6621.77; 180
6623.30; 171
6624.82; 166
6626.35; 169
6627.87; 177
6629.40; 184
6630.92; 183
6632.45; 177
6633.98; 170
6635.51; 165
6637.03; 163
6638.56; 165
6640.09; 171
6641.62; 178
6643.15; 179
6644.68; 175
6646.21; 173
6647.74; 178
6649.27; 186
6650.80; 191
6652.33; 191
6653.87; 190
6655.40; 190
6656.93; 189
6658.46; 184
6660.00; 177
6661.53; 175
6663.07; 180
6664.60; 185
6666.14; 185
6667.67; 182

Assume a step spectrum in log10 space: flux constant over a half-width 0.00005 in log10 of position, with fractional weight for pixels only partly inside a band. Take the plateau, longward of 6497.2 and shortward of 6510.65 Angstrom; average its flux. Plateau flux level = 167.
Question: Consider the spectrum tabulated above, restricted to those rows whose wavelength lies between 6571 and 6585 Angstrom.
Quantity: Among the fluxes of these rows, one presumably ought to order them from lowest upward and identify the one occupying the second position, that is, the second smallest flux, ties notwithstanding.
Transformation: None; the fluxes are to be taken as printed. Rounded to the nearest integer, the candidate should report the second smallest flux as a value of 175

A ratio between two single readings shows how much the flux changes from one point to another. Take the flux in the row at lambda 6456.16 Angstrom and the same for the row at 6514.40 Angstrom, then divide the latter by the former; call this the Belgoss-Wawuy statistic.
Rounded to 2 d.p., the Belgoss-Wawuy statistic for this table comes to 1.04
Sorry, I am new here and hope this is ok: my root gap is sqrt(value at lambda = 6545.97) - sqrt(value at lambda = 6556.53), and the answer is -0.38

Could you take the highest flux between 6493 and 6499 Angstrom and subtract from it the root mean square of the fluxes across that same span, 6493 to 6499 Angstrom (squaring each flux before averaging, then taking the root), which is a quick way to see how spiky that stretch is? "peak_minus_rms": 15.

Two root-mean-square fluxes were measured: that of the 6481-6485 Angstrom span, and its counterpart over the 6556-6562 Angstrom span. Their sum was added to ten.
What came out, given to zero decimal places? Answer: 358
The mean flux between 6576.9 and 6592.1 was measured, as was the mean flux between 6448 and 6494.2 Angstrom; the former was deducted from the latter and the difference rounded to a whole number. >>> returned -12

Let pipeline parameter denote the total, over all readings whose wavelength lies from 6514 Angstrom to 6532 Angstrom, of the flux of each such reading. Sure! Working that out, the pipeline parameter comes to 2336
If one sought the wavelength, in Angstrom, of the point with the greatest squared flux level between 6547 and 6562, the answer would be 6555.02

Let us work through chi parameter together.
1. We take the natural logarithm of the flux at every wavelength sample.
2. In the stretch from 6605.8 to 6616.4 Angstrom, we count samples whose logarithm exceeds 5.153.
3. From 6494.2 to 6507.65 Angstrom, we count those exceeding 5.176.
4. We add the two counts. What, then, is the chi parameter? 7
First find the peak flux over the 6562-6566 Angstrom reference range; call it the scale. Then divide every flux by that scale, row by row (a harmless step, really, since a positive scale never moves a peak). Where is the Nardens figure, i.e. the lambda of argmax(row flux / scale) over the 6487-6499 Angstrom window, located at 6493.43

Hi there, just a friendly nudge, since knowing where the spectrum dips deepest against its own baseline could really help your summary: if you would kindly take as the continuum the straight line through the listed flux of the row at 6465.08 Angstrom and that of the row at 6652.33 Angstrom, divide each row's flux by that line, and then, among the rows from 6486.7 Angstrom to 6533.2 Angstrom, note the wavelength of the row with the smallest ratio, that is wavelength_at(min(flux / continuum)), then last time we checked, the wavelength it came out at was 6499.41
